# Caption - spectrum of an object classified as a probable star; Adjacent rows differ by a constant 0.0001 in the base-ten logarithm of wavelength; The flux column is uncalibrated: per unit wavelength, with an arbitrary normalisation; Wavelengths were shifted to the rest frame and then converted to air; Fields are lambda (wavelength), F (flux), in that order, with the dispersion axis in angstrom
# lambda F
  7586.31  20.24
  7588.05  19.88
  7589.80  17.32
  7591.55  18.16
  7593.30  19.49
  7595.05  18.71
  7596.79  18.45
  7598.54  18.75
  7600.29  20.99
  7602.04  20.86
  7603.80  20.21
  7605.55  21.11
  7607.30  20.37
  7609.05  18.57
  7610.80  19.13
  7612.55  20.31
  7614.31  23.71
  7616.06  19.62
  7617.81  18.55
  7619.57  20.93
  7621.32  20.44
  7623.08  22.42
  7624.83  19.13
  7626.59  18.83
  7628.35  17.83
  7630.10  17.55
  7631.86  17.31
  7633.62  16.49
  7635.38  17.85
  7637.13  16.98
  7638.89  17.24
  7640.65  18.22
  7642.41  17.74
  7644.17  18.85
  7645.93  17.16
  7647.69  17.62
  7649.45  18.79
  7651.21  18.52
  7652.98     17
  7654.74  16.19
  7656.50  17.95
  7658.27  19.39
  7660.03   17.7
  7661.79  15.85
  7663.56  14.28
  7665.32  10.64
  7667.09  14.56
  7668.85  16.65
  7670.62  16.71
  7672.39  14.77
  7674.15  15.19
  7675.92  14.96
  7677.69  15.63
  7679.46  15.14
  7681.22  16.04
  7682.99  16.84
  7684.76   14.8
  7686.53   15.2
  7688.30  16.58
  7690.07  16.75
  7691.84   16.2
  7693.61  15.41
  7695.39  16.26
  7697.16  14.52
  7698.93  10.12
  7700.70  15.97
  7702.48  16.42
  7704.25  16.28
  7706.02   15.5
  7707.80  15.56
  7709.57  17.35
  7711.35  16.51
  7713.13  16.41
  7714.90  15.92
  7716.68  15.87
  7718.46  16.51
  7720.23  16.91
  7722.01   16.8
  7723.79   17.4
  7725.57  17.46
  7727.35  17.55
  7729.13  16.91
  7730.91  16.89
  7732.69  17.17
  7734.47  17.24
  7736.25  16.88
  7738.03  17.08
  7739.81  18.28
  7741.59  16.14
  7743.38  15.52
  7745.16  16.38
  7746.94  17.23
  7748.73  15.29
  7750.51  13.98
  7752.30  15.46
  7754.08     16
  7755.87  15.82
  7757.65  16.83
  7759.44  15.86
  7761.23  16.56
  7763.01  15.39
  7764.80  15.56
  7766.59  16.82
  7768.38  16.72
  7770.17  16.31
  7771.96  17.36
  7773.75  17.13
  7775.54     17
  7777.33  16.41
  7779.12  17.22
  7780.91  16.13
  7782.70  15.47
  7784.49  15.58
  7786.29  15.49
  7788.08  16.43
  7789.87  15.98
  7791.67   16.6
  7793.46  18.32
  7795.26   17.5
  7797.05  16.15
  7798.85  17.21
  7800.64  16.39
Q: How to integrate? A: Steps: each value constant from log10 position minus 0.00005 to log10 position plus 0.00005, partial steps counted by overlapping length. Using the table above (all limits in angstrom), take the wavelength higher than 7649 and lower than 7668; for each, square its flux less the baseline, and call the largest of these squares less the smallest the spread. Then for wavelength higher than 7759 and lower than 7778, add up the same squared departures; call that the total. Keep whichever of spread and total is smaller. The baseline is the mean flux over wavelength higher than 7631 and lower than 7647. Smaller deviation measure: 17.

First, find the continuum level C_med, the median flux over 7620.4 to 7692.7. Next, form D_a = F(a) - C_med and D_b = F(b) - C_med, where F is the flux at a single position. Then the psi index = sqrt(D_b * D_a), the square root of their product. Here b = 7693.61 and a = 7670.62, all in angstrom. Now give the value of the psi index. 0.65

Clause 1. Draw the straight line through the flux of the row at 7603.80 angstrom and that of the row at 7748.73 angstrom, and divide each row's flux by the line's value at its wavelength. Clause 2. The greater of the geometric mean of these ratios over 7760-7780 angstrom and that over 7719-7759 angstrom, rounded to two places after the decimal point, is 1.14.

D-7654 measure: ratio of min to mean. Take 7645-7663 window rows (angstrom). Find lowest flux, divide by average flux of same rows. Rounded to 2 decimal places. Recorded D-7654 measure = 0.90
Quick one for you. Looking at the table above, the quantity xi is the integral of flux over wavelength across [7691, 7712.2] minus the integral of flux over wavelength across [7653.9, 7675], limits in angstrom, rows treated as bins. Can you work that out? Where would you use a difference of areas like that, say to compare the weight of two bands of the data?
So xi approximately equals -5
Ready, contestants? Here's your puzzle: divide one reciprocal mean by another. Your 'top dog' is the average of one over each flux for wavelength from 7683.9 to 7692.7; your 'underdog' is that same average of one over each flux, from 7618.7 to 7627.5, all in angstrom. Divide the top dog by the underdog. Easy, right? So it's 1.28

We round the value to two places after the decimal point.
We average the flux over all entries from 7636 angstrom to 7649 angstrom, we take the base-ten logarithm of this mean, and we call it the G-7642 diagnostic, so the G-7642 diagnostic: 1.25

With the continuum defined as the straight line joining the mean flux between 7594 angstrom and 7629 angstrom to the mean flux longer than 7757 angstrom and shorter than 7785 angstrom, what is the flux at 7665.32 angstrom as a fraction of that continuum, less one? -0.433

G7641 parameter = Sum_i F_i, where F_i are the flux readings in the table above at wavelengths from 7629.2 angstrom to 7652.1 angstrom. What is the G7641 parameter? 230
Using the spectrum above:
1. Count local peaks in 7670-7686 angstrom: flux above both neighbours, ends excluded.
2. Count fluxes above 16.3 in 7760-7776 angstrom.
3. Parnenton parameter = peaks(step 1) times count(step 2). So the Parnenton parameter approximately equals 21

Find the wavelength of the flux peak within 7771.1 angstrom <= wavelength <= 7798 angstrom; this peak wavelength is 7793.46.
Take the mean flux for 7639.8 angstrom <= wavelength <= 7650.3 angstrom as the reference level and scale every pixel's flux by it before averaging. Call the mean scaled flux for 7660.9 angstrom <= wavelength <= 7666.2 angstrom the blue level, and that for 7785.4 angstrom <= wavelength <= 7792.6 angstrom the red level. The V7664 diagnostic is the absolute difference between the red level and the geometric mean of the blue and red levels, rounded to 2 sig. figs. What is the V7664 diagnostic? 0.073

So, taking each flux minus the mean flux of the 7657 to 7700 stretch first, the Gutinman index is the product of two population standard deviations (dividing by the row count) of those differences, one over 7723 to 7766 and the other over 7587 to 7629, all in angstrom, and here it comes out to 1.38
